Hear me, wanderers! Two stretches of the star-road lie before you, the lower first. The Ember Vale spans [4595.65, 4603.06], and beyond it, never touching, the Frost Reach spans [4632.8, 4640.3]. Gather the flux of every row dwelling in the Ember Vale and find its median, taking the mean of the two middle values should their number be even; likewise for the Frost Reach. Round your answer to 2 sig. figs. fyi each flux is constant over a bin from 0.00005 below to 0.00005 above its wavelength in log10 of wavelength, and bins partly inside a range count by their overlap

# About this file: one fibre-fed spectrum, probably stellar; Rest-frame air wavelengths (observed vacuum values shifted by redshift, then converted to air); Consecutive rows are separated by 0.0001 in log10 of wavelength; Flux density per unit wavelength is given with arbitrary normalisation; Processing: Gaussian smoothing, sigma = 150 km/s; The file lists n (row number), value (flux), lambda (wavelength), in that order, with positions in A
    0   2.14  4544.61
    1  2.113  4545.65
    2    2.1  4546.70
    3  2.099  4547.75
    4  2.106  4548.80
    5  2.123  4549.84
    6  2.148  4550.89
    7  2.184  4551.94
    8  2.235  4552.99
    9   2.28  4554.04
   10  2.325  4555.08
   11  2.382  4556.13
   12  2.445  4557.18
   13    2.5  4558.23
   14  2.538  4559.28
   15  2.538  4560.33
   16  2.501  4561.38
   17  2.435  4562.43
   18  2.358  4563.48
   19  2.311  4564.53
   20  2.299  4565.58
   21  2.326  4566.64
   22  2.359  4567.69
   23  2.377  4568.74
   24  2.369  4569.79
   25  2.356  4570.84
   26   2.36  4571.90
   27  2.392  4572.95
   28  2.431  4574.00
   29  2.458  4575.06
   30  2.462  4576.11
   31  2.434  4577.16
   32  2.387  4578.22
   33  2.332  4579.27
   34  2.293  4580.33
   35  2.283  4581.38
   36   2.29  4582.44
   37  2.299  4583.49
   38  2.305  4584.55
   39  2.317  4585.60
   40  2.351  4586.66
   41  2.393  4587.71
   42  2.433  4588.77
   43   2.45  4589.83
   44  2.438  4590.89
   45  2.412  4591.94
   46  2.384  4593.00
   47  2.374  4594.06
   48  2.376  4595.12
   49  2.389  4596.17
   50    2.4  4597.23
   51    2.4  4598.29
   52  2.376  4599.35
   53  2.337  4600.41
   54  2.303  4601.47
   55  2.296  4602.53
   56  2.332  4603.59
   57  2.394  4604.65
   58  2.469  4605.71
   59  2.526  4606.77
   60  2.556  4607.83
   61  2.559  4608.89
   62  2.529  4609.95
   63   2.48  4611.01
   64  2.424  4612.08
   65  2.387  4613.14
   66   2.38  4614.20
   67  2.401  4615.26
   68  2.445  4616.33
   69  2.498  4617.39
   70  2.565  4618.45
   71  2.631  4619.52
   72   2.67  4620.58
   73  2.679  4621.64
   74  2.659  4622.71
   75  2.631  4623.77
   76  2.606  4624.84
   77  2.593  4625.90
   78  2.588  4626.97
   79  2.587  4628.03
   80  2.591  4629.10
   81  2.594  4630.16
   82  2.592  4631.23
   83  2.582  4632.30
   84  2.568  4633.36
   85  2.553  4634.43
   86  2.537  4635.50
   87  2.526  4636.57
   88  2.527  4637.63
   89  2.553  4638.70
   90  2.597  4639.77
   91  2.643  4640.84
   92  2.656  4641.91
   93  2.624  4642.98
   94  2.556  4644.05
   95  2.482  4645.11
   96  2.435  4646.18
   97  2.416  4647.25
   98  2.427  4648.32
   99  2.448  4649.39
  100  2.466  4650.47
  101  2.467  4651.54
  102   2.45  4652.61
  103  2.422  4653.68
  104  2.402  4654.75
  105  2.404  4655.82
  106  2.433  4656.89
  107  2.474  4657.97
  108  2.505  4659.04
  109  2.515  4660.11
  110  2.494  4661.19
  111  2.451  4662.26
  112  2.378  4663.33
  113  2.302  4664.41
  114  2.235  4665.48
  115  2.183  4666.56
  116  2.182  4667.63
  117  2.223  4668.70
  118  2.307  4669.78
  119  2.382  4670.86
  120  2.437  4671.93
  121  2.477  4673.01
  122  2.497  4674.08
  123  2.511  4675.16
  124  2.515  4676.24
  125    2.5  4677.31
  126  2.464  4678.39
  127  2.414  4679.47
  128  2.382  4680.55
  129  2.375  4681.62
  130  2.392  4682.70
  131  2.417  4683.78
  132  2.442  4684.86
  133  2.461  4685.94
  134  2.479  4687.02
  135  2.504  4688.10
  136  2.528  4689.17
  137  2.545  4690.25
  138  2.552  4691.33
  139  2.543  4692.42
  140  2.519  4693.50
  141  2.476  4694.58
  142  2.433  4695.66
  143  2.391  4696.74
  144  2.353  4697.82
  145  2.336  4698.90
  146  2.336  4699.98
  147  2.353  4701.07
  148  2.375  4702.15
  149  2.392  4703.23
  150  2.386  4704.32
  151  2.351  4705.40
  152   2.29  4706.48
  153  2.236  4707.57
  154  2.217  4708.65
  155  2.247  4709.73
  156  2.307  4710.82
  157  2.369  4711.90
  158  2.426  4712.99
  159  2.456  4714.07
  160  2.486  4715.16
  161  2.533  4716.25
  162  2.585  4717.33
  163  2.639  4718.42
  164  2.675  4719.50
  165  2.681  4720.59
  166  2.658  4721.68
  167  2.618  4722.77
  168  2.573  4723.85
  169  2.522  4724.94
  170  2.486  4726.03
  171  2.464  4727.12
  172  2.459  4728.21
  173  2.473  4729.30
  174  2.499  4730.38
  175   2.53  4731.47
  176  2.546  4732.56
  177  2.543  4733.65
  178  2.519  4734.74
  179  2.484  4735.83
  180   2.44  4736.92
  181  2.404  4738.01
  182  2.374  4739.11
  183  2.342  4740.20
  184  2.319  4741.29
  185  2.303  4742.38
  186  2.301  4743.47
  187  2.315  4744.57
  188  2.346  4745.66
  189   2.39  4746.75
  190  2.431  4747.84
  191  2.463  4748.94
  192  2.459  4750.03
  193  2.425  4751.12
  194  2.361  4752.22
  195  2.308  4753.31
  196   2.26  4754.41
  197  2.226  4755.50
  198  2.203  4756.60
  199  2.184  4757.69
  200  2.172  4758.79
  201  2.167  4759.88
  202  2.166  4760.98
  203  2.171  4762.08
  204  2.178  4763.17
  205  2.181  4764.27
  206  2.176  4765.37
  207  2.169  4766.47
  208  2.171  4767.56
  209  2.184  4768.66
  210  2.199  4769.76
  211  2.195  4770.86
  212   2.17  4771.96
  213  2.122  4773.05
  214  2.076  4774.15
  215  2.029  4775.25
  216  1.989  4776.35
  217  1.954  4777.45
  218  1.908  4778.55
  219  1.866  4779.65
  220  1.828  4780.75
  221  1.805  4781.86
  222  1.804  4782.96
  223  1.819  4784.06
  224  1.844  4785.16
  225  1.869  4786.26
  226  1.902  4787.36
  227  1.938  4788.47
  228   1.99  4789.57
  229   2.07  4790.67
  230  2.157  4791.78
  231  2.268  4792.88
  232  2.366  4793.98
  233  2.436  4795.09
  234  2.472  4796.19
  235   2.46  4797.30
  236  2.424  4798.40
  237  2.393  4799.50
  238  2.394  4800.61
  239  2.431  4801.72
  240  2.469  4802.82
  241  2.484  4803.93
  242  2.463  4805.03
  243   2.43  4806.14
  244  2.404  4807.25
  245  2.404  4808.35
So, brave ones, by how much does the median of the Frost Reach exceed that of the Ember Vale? 0.18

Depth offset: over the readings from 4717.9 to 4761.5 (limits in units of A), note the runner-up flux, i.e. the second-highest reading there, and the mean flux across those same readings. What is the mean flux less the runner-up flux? -0.26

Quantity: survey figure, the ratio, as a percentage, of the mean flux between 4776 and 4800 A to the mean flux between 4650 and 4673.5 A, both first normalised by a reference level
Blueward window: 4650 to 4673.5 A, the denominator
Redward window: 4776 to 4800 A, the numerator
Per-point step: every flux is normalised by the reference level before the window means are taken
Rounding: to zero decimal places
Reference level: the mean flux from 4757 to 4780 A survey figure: 87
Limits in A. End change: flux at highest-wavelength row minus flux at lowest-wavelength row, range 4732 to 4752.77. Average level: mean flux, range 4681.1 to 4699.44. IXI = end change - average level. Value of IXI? -2.64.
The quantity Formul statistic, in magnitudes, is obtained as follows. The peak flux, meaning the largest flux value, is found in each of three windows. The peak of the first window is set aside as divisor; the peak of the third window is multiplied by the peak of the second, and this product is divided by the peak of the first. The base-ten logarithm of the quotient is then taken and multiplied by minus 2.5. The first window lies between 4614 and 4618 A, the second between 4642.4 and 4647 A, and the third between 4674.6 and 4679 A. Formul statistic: -1.05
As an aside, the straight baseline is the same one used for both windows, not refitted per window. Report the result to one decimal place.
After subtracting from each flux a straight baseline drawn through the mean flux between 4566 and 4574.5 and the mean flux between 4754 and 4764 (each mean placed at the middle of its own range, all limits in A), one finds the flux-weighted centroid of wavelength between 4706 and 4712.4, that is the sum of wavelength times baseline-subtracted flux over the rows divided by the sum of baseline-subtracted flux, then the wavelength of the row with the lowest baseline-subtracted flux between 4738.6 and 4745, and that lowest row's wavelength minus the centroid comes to 32.7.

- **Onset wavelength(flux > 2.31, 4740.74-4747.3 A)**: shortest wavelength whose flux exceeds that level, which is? 4741.29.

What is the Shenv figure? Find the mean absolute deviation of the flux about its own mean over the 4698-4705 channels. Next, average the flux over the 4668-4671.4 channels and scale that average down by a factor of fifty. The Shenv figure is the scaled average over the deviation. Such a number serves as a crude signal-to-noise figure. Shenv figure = 2.2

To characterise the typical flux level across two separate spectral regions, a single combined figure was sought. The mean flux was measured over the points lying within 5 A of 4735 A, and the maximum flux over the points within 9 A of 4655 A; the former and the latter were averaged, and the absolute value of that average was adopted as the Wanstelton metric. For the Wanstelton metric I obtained 2.50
